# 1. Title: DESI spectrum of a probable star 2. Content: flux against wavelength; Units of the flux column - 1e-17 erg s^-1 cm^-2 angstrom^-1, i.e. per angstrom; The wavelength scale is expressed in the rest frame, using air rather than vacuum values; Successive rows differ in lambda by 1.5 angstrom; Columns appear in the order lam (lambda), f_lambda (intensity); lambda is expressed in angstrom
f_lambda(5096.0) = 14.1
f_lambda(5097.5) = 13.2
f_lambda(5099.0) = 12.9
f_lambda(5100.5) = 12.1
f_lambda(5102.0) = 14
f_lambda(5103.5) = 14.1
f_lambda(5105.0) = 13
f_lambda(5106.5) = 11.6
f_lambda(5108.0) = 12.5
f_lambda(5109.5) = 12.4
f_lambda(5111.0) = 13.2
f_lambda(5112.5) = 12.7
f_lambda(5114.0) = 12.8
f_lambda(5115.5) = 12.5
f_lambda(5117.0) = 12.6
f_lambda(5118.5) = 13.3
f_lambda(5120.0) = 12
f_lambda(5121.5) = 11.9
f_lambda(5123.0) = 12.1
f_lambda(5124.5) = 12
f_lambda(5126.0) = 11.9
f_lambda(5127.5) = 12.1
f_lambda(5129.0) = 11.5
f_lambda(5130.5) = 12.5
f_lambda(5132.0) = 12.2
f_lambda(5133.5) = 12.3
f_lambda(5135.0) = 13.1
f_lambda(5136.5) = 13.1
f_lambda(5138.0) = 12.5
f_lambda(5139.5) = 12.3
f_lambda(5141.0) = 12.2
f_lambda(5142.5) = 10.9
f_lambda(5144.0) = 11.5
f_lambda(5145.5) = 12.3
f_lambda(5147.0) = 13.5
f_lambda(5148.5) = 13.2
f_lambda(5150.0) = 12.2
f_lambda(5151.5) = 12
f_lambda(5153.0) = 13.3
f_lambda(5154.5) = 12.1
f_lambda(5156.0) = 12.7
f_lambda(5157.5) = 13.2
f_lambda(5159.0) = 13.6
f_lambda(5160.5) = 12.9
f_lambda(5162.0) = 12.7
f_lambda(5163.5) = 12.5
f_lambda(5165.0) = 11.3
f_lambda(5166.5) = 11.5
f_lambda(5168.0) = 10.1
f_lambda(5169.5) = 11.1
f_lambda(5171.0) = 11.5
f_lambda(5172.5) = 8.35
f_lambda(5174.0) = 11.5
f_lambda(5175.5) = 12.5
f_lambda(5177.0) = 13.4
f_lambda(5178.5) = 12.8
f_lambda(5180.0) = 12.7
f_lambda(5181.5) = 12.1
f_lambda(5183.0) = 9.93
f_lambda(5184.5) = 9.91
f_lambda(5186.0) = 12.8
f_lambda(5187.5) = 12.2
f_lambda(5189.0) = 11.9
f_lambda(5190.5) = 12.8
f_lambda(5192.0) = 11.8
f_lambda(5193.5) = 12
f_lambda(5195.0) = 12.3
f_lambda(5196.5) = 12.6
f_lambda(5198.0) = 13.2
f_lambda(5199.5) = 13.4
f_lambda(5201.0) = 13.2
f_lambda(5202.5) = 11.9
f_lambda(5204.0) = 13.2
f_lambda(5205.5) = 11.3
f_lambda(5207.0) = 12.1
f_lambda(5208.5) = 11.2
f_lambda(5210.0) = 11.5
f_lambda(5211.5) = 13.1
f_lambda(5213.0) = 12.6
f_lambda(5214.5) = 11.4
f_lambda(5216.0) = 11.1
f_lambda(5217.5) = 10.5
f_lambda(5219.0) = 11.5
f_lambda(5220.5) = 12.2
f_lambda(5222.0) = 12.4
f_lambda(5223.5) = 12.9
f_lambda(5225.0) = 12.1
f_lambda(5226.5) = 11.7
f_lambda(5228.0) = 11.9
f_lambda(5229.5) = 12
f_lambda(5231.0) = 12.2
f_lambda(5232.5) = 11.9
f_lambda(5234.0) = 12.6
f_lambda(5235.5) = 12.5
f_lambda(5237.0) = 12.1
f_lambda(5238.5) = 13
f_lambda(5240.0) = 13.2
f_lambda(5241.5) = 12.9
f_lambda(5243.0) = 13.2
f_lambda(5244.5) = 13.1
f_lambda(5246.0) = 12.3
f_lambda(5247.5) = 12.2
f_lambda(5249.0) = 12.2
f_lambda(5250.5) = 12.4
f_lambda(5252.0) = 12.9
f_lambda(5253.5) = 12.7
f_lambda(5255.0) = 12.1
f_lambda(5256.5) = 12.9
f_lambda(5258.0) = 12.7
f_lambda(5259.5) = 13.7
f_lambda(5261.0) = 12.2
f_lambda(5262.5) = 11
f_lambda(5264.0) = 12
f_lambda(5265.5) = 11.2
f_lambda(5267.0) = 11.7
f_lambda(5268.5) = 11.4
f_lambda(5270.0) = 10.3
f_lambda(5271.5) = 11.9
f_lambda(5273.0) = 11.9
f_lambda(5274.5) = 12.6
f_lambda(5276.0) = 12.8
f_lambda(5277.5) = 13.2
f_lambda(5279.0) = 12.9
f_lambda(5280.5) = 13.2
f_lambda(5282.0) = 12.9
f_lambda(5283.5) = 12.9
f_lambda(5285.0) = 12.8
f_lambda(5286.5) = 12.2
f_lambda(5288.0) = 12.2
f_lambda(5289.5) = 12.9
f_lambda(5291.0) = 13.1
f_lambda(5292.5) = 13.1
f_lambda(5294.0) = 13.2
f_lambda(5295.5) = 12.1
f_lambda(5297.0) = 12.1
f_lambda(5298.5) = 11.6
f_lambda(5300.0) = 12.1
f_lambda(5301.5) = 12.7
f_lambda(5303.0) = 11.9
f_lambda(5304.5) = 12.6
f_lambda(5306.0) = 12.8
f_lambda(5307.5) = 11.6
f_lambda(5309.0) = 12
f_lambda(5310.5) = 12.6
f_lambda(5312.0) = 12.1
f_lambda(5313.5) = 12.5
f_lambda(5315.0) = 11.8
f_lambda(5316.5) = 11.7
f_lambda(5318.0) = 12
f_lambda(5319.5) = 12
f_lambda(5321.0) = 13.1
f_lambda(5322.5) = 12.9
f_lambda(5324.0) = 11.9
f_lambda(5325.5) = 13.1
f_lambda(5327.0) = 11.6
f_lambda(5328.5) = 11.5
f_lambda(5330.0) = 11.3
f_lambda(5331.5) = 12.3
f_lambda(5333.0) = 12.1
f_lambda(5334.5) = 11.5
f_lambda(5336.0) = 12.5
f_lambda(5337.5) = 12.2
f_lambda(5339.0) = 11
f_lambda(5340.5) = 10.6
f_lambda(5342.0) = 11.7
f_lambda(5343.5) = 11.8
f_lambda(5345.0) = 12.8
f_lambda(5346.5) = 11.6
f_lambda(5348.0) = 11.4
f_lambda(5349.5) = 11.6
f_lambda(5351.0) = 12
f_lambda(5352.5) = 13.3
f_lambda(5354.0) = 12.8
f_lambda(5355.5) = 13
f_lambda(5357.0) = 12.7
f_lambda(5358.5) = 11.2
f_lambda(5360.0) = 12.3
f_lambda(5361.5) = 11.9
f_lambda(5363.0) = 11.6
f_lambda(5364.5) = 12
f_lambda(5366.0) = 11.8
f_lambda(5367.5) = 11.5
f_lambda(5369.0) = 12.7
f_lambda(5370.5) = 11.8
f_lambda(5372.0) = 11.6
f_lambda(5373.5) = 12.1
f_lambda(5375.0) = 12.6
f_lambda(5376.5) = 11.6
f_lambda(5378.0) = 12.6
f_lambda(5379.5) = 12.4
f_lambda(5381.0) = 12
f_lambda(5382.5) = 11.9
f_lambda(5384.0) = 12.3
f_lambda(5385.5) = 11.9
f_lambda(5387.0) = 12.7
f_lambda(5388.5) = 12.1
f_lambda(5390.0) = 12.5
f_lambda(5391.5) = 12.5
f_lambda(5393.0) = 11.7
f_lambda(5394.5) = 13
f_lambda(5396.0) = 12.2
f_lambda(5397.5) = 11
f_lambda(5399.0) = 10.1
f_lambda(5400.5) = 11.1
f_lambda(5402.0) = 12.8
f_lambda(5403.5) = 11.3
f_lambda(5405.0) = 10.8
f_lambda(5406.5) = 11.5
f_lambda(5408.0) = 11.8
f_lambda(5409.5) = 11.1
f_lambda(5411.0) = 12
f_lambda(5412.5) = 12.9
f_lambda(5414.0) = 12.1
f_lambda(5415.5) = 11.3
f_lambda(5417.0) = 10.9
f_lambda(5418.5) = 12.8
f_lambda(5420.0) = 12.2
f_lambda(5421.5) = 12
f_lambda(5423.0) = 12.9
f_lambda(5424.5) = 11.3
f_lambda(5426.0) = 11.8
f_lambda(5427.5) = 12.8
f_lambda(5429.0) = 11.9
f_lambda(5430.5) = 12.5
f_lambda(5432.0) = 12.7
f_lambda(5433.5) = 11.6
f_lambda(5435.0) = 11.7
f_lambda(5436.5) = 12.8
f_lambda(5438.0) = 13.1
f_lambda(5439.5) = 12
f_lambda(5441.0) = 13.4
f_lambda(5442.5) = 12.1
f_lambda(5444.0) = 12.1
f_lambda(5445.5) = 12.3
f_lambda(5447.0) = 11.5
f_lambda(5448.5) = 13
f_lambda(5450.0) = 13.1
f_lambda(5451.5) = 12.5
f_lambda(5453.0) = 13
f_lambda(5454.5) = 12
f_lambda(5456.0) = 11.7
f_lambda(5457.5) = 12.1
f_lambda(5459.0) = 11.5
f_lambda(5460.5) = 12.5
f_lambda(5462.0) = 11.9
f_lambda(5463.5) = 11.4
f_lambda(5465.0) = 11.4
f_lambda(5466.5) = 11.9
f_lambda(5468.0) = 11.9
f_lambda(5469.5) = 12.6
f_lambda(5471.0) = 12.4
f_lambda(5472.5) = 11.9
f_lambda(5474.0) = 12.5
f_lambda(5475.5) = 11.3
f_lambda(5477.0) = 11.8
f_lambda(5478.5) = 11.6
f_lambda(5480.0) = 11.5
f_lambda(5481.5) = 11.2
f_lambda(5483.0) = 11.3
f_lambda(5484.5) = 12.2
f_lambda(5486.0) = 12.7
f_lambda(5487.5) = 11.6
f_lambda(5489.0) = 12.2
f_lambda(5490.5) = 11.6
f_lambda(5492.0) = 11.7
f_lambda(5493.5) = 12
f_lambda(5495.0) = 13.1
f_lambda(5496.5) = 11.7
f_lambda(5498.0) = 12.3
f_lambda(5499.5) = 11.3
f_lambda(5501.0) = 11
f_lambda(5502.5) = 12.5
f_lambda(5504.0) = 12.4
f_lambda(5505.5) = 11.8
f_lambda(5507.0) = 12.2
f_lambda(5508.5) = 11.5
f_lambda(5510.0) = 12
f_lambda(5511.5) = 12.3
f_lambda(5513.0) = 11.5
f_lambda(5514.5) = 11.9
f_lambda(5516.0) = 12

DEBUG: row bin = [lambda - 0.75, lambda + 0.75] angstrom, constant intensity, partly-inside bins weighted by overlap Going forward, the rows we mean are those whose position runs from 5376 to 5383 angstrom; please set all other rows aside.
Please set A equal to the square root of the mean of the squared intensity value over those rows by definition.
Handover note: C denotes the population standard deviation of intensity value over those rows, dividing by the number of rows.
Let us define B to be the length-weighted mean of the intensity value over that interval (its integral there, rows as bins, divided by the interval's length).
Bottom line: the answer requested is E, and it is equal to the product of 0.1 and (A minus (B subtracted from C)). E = 2.39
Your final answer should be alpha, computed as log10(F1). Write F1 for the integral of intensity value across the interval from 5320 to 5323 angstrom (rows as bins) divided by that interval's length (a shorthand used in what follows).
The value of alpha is 1.11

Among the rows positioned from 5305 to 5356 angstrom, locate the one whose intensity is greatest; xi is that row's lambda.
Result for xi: 5352.5 angstrom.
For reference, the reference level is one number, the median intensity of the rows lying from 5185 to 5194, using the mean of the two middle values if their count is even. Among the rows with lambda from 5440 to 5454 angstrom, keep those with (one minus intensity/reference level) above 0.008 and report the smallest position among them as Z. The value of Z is 5447.0 angstrom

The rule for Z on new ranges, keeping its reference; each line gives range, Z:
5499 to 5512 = 5499.5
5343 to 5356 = 5343.5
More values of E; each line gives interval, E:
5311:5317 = 2.38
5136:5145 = 2.35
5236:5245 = 2.54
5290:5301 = 2.44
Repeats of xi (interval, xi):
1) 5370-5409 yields 5394.5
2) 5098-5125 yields 5103.5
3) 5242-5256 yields 5243.0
